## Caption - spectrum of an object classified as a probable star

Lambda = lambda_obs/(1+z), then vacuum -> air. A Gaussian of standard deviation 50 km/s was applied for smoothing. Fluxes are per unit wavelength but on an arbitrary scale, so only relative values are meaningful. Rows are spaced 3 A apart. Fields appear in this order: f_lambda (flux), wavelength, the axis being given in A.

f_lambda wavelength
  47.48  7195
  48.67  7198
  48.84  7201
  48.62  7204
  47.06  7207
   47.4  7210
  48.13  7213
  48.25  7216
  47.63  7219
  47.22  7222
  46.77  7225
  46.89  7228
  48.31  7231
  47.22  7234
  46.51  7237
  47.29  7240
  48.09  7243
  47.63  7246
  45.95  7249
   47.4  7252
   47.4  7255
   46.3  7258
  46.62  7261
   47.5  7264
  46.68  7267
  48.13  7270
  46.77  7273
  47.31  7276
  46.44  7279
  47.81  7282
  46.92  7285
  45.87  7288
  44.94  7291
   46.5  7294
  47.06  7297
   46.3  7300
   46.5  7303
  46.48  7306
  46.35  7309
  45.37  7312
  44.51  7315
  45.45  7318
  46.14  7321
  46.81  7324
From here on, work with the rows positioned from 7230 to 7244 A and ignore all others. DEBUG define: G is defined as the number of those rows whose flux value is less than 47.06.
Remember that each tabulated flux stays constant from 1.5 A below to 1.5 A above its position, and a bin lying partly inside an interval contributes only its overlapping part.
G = 1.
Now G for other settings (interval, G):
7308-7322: 5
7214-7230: 2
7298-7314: 5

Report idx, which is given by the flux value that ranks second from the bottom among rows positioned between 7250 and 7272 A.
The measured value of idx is 46.62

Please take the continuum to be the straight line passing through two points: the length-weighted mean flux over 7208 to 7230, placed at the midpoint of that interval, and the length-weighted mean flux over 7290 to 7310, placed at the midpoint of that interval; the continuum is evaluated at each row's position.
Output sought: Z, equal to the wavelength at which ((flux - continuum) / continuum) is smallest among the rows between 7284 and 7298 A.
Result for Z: 7291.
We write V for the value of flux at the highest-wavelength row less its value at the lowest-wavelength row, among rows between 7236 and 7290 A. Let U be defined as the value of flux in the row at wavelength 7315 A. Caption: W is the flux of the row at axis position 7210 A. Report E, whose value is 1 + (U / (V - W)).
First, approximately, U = 44.51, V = -0.64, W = 47.4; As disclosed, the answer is 0.073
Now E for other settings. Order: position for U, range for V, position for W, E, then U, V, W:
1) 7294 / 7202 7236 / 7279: 0.028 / 46.5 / -1.40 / 46.44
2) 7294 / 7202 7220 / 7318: -0.001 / 46.5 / -0.99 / 45.45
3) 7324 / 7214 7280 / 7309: 0.028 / 46.81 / -1.81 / 46.35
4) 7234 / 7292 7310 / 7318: -0.036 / 47.22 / -0.15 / 45.45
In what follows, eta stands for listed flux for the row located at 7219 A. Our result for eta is 47.63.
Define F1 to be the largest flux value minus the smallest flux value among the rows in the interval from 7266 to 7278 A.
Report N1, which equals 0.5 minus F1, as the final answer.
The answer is -0.95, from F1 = 1.45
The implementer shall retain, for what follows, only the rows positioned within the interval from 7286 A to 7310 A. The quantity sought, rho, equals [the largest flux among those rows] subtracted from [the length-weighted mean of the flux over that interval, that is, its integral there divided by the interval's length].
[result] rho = -0.80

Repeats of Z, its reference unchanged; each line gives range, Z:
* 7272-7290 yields 7288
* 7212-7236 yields 7225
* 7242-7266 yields 7249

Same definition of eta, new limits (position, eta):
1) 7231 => 48.31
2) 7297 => 47.06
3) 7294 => 46.5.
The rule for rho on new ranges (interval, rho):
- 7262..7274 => -0.87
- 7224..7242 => -1.11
